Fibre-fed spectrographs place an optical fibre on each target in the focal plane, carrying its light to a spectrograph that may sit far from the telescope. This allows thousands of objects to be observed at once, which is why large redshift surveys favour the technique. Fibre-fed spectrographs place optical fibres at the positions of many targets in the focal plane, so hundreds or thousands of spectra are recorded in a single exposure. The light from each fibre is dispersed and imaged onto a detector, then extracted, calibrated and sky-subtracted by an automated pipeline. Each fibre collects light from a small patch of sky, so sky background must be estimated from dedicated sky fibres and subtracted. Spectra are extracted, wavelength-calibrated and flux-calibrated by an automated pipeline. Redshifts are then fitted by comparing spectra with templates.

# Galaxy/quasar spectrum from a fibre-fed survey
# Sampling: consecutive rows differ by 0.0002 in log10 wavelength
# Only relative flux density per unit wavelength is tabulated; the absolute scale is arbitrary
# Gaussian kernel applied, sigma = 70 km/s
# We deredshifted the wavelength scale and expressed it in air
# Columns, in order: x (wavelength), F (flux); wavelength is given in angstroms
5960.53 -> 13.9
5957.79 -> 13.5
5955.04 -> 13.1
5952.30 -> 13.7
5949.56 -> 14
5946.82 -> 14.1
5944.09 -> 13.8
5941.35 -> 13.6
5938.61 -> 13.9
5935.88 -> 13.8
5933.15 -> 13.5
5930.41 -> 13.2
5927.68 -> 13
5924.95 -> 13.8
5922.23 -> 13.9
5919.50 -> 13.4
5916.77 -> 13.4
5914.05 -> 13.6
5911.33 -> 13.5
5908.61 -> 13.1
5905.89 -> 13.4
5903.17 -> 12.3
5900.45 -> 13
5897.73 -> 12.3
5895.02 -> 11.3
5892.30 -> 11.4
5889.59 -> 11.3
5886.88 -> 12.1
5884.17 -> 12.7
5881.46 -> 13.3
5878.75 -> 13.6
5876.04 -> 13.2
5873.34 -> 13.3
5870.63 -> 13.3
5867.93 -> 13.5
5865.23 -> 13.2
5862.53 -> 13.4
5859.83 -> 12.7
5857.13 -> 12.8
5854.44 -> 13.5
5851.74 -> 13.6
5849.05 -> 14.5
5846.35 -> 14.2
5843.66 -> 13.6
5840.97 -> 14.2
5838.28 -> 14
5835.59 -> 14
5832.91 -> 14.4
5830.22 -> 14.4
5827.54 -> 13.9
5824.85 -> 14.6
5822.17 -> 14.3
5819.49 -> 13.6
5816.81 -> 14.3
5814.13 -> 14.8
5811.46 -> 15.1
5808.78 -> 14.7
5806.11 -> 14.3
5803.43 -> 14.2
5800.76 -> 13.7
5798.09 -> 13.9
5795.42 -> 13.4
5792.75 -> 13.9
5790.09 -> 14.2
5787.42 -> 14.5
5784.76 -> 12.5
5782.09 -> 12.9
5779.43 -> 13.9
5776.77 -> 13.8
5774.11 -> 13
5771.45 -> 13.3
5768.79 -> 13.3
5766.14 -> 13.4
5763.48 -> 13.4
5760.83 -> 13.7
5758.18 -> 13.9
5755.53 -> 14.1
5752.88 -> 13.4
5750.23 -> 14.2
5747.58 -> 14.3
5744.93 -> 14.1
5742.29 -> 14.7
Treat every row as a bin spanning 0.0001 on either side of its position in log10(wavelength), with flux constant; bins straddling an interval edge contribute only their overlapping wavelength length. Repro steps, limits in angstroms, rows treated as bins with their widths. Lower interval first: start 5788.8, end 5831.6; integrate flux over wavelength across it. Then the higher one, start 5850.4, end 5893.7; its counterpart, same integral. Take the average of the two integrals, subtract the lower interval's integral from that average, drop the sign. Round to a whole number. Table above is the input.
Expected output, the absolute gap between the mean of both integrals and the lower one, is 24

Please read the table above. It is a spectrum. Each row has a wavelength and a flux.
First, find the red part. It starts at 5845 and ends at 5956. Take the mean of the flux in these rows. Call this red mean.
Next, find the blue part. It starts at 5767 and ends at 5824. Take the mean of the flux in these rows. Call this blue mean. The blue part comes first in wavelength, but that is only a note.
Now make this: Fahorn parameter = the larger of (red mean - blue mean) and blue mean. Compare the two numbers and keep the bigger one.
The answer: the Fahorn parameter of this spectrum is 13.89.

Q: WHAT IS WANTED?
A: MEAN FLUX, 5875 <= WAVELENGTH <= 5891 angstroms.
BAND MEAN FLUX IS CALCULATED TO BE 12.7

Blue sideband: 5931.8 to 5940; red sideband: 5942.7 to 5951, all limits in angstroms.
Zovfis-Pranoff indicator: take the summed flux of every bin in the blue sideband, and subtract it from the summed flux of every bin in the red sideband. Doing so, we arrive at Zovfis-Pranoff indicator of 0.7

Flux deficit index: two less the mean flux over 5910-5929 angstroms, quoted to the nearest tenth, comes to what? -11.5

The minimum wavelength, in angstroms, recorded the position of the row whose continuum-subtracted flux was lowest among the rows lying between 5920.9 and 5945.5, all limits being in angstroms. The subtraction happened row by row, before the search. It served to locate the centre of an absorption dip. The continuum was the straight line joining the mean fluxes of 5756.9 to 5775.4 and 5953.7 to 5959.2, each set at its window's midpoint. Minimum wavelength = 5927.68 angstroms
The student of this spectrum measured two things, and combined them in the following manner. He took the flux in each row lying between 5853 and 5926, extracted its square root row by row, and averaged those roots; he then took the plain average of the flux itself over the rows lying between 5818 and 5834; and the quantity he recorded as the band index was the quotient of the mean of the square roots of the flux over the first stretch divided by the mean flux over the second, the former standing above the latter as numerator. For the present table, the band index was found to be 0.254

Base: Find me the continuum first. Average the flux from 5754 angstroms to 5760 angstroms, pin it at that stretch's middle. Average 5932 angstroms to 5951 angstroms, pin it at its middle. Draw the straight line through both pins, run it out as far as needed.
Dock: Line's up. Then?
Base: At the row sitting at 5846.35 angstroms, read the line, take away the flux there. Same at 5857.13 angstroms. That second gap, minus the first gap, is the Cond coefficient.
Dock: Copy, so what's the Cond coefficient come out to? 1.39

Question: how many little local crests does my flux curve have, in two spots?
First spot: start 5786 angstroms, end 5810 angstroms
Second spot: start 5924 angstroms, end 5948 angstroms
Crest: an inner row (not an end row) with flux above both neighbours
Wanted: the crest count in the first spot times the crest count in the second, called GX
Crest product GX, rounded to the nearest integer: 1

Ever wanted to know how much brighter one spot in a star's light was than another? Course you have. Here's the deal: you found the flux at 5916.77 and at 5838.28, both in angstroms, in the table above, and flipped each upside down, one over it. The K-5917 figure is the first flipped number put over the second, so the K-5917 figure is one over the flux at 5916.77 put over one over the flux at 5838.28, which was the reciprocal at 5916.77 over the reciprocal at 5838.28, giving 1.04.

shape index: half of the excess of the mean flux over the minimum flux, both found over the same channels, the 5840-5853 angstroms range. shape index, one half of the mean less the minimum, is 0.21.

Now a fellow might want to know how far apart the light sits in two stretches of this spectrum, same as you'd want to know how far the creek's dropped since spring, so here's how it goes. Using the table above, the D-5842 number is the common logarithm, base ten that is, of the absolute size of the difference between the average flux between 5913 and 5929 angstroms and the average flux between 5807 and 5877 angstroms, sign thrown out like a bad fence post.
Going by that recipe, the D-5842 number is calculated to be -0.43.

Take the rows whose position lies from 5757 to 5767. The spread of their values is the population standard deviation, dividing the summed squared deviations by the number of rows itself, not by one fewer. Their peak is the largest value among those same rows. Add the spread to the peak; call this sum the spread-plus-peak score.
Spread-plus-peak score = 14.1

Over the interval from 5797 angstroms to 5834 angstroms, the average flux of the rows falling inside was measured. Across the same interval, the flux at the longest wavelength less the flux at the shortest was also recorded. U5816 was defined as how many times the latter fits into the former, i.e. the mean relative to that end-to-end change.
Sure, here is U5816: 29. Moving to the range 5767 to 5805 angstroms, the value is 15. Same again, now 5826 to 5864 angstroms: -28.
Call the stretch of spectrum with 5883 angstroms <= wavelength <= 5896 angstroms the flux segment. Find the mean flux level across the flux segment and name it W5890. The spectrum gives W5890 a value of 11.76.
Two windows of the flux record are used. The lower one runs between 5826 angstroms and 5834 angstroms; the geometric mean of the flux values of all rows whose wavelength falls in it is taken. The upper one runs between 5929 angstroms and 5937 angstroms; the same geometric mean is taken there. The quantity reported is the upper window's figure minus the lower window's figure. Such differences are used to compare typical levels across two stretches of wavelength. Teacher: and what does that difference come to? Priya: -0.73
